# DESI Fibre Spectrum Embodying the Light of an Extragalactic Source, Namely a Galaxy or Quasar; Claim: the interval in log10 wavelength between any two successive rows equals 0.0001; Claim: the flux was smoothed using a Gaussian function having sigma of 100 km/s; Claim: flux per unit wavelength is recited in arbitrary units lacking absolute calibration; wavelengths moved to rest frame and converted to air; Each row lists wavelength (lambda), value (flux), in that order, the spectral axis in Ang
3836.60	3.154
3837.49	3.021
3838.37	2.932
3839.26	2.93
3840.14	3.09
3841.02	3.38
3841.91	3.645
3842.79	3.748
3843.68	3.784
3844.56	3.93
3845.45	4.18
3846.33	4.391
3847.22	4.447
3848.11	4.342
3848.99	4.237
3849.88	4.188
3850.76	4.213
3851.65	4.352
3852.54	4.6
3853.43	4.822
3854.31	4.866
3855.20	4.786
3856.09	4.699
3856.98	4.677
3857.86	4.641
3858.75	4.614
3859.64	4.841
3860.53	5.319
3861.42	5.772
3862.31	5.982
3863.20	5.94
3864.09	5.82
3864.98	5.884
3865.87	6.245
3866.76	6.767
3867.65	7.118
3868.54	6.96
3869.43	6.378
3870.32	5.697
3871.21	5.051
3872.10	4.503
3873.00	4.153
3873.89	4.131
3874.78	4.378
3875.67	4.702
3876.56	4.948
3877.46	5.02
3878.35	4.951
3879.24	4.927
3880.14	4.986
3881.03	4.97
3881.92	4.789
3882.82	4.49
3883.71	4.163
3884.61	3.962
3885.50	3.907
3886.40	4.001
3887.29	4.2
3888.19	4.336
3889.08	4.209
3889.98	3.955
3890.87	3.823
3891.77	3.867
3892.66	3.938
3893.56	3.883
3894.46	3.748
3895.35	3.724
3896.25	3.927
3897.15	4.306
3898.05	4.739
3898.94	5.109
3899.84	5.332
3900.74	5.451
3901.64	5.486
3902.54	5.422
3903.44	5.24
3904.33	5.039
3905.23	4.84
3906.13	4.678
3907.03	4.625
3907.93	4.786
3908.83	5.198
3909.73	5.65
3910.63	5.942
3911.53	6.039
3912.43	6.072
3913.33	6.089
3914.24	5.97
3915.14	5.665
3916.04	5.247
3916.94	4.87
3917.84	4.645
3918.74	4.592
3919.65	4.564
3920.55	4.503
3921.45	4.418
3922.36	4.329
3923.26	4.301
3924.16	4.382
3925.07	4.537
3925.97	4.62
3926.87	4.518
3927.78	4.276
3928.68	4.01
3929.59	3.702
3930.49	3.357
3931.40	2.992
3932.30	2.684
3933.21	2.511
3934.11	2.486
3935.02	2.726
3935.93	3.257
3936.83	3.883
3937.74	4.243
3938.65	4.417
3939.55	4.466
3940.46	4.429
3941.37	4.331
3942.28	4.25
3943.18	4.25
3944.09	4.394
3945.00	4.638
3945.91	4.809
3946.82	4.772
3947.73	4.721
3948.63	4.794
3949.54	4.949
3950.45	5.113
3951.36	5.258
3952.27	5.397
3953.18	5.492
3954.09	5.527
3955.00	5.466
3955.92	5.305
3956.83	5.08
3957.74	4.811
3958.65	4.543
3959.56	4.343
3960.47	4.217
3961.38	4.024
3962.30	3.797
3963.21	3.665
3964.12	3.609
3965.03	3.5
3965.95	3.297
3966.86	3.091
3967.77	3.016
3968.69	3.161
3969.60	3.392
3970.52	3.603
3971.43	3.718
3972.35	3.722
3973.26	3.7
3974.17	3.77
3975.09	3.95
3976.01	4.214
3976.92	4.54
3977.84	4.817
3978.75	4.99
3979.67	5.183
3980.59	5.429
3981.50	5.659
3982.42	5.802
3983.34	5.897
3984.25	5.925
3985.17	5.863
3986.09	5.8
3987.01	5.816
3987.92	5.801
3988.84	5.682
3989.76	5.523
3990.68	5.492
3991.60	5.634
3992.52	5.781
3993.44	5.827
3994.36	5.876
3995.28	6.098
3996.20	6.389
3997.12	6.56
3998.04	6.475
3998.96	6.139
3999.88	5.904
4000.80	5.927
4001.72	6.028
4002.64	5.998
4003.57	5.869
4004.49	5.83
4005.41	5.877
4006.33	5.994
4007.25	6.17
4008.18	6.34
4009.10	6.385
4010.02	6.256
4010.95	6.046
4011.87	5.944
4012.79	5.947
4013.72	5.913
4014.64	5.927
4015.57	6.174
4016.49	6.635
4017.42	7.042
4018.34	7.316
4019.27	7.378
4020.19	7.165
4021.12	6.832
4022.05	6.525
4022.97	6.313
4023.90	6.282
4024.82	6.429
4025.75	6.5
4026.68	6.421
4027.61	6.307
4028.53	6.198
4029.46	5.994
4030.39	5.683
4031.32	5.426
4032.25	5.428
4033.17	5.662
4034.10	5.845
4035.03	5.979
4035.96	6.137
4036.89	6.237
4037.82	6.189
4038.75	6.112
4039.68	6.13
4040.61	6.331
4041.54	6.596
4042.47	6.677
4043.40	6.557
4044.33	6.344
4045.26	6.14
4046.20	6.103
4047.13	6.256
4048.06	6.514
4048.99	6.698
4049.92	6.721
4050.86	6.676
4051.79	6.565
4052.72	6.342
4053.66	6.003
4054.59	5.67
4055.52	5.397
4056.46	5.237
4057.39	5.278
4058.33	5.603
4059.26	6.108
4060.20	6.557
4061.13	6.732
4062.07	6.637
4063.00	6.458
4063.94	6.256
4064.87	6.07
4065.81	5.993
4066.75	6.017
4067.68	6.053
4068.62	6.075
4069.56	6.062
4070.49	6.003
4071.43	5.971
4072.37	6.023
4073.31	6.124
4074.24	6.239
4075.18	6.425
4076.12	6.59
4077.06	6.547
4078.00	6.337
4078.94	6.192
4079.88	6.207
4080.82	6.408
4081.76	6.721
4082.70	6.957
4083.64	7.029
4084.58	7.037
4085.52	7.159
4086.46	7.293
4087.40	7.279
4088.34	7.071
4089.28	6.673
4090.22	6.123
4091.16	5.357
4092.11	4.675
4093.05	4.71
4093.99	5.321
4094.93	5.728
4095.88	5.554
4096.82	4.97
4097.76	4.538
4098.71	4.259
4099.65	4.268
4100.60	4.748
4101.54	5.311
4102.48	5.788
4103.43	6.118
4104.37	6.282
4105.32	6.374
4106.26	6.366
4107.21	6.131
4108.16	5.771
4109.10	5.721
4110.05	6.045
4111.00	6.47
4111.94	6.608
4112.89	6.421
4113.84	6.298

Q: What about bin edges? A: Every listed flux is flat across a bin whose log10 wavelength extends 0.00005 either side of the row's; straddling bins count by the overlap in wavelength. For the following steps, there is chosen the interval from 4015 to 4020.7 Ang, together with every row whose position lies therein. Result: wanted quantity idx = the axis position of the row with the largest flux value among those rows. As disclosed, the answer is 4019.27 Ang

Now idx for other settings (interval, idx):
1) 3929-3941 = 3939.55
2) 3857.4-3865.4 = 3862.31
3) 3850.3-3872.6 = 3867.65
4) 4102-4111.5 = 4111.00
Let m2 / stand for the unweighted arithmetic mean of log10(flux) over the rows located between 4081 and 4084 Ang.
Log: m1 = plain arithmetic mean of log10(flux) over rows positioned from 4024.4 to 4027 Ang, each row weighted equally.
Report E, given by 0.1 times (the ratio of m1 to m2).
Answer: 0.096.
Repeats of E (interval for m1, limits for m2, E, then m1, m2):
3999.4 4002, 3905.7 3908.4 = 0.115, 0.77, 0.67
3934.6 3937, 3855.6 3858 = 0.077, 0.51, 0.67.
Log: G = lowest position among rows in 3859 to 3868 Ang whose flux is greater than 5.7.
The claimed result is 3861.42 Ang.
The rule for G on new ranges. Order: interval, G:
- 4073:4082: 4073.31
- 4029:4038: 4029.46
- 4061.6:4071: 4062.07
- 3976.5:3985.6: 3982.42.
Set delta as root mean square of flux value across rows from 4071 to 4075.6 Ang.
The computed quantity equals 6.2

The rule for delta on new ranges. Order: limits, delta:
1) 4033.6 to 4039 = 6.1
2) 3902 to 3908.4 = 5.0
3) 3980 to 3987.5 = 5.8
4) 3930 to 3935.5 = 2.8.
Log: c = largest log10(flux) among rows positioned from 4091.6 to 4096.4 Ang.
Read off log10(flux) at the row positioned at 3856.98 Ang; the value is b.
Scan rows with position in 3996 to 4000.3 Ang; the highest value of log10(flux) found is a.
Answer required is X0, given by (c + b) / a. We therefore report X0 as 1.7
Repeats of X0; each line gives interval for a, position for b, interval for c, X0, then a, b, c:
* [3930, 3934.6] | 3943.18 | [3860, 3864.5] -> 2.7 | 0.53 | 0.63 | 0.78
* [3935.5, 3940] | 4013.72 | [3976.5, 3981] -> 2.3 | 0.65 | 0.77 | 0.73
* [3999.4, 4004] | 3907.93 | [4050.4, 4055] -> 1.9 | 0.78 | 0.68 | 0.82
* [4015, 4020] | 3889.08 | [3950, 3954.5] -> 1.6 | 0.87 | 0.62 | 0.74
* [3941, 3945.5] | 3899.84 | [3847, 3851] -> 2.1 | 0.67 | 0.73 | 0.65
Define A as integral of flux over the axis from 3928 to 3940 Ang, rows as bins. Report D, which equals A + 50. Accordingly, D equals 92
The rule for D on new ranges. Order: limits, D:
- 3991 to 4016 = 201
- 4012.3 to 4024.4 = 130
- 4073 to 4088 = 150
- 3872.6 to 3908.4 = 212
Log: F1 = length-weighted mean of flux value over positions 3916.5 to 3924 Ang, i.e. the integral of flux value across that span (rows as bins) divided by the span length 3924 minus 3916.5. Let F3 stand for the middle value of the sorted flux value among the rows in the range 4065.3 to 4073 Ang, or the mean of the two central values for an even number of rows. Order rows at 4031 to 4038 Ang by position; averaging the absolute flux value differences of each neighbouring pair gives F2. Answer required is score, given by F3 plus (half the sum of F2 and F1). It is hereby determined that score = 8.3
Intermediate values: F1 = 4.52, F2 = 0.123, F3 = 6.0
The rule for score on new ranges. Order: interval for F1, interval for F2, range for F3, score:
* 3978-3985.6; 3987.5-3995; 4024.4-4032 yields 9.1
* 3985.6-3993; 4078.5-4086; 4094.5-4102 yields 7.8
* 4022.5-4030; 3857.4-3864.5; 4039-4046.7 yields 9.6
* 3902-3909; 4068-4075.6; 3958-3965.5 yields 6.4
